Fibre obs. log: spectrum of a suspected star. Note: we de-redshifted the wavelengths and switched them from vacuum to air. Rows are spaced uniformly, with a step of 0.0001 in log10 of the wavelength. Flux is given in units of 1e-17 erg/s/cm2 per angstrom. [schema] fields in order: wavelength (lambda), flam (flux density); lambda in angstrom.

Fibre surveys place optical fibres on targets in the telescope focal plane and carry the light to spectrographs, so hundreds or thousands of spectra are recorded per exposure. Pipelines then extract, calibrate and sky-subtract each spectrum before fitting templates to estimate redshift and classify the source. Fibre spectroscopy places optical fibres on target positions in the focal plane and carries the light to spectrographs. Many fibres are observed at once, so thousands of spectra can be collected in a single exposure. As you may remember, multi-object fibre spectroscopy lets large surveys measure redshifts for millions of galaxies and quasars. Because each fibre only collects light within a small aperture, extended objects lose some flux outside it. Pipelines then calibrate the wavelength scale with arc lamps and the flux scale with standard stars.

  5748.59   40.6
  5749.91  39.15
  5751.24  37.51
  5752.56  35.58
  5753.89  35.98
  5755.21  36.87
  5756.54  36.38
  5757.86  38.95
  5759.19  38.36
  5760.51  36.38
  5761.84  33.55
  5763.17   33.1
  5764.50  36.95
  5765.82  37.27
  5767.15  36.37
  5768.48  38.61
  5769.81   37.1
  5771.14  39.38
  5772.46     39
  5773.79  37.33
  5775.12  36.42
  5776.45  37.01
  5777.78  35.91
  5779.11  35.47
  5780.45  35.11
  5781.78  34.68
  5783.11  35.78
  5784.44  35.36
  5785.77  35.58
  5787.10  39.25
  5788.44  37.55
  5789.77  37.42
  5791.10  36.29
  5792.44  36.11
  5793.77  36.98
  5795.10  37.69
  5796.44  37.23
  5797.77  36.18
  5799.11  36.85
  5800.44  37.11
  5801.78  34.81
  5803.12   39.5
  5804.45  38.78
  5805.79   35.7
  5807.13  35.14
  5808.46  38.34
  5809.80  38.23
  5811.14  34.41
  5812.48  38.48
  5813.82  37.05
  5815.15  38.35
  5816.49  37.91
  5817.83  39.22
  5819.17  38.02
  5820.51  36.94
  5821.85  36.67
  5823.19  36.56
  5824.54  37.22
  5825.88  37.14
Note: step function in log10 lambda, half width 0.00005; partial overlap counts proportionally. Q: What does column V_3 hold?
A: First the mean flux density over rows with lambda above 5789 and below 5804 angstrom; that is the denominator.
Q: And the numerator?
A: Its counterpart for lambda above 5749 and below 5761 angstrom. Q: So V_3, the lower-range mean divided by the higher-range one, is 1.01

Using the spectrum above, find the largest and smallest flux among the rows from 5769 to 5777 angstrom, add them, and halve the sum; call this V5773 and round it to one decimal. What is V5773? 37.9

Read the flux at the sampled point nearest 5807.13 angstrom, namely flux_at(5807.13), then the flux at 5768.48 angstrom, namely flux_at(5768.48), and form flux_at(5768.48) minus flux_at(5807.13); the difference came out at 3.5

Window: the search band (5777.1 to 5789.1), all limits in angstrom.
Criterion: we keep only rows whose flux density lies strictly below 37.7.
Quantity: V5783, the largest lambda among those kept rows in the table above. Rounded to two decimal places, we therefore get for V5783 5788.44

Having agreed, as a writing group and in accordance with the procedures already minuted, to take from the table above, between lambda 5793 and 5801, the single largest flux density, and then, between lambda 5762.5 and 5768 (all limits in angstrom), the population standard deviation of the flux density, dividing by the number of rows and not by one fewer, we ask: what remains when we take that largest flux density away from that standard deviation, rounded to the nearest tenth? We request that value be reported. -36.0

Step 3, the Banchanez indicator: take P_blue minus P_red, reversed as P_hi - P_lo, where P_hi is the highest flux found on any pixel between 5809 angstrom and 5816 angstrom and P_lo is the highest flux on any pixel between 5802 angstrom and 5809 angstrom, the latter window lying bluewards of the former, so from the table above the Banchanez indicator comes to -1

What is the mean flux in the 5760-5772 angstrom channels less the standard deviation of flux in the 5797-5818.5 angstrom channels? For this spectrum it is 35.0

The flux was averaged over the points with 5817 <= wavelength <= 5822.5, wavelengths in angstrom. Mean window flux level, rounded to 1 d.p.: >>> 37.7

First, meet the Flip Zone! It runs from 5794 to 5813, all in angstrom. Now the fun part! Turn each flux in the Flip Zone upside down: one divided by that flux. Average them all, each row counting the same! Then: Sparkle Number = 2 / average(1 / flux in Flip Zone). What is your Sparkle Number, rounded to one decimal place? 73.9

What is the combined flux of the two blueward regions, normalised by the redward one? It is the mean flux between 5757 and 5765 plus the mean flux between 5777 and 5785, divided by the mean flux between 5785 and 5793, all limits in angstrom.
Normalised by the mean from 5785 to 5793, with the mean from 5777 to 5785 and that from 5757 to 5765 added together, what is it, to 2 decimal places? 1.93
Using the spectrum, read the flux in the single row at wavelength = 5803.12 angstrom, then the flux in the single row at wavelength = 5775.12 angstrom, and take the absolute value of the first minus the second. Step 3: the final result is 3.1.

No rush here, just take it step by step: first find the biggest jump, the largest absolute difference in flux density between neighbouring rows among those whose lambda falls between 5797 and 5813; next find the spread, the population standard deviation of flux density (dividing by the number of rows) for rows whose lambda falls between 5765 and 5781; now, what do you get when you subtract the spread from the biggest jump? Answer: 3.4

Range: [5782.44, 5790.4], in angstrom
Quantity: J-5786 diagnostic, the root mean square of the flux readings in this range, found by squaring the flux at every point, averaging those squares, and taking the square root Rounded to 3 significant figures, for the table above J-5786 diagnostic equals 36.8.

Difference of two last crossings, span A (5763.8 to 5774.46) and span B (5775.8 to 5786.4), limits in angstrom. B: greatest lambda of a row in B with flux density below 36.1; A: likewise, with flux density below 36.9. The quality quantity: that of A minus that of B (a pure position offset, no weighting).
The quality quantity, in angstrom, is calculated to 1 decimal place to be -18.6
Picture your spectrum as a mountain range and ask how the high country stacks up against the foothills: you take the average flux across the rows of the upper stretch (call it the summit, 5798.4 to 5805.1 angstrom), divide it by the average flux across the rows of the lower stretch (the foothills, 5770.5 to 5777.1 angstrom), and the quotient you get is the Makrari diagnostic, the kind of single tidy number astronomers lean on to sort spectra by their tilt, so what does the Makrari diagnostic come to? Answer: 0.99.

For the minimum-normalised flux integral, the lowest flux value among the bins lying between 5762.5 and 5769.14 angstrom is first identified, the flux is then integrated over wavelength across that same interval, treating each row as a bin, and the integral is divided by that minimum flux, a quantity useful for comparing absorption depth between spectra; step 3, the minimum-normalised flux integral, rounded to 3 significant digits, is 7.31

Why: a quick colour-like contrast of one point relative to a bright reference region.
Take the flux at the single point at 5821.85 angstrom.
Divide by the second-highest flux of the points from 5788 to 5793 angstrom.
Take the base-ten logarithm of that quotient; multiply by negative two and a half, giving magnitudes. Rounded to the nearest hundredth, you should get 0.02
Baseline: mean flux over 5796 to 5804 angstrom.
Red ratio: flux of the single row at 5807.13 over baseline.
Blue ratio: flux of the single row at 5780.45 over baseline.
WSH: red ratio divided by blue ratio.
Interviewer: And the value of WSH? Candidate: 1.00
